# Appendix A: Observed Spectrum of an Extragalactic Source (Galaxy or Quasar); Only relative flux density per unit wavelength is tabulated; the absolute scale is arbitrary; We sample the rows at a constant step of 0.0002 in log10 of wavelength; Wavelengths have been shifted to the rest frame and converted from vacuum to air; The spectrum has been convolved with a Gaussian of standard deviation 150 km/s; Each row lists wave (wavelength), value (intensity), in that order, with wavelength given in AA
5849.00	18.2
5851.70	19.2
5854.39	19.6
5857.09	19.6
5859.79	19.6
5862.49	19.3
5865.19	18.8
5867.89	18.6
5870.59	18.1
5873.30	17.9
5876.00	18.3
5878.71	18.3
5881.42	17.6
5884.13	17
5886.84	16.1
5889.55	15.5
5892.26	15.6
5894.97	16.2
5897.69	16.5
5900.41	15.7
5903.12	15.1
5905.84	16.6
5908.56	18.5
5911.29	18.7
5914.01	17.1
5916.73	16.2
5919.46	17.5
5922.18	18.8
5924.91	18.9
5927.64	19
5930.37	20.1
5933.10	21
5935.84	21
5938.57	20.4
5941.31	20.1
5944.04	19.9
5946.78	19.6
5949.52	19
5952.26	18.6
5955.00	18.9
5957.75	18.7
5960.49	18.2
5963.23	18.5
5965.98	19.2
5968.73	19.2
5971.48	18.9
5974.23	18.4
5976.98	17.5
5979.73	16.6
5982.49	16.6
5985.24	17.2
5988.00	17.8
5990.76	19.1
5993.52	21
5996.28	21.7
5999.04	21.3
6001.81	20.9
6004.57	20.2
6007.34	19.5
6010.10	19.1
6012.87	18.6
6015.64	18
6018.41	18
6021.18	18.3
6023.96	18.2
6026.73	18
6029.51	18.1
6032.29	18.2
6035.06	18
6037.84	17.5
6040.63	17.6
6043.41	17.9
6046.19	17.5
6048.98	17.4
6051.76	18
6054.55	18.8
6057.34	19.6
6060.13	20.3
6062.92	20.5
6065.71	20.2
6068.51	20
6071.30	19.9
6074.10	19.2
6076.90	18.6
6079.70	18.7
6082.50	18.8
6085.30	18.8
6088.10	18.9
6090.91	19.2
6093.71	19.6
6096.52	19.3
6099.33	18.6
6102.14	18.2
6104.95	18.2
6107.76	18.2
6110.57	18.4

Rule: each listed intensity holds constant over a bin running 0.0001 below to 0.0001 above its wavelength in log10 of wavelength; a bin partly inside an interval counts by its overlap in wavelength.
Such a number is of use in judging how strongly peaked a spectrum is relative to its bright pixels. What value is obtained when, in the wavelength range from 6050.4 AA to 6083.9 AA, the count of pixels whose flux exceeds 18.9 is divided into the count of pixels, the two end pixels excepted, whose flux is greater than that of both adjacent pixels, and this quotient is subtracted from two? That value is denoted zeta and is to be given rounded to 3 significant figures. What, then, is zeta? 1.86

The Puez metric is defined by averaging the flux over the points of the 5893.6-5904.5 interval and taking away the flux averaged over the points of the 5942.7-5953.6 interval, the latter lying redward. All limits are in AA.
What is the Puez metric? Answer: -3.4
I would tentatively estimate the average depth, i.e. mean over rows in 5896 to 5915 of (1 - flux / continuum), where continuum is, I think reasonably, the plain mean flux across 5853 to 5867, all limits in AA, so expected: 0.13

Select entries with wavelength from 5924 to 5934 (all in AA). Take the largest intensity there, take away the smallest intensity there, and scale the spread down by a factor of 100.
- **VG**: 0.021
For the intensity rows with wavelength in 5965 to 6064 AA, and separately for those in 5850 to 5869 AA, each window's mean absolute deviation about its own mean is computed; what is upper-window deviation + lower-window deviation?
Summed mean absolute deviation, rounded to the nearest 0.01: 1.38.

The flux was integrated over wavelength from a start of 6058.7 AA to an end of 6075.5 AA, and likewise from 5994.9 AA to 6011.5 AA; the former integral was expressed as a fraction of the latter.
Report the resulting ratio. 0.99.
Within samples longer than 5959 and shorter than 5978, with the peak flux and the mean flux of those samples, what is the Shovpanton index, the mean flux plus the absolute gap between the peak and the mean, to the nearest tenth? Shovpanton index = 19.2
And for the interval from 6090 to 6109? 19.6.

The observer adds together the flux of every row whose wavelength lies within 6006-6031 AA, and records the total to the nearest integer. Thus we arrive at 166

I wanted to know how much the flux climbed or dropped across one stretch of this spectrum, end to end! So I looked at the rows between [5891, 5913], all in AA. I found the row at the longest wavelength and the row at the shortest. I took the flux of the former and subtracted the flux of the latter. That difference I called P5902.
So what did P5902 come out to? 3.1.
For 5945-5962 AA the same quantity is -1.4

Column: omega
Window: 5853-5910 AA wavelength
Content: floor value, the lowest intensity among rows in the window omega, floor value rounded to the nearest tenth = 15.1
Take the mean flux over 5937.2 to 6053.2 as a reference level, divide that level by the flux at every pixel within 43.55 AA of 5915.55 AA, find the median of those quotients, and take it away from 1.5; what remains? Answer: 0.48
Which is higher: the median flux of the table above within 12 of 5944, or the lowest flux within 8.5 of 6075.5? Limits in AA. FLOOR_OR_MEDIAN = 19.9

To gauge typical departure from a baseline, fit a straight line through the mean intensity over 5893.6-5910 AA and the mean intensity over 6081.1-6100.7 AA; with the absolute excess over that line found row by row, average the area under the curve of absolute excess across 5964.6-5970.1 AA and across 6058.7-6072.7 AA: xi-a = 16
